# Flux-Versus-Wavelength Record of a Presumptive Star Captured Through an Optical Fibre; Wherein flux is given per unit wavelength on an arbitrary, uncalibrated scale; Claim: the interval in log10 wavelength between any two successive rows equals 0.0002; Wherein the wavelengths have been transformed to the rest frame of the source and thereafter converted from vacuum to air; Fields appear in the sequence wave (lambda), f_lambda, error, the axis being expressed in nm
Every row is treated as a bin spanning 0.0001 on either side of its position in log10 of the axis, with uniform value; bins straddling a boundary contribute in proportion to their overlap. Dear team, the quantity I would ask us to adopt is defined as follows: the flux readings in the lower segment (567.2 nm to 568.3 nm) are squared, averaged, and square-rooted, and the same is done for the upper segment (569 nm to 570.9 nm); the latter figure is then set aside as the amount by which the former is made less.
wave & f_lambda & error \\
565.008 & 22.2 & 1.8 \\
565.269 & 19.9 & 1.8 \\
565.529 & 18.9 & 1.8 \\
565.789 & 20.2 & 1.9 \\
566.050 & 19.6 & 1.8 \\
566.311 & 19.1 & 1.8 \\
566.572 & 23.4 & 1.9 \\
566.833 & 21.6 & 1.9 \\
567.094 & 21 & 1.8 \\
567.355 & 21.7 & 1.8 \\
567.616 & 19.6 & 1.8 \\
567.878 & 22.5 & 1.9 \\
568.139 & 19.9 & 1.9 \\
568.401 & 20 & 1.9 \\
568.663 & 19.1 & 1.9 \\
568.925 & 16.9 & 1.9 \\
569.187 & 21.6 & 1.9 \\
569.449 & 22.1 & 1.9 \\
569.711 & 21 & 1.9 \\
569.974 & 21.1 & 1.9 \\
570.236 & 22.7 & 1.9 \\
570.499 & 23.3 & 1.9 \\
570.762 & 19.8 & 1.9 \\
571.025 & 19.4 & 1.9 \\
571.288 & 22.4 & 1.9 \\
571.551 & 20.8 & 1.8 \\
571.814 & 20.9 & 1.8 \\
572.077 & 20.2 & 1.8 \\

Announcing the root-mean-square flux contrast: -0.72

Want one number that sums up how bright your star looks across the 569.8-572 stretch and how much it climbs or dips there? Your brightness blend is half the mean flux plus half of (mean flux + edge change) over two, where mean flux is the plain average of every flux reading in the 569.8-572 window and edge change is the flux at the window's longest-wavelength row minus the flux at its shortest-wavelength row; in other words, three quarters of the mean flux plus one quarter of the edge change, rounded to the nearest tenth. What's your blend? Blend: 15.9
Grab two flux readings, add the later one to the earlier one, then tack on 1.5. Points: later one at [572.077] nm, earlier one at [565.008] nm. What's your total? 43.9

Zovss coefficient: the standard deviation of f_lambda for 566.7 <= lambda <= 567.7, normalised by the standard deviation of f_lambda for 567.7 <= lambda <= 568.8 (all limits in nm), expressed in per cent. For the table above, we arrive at 66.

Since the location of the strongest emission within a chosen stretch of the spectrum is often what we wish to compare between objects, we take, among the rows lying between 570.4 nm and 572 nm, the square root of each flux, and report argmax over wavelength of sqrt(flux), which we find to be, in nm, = 570.499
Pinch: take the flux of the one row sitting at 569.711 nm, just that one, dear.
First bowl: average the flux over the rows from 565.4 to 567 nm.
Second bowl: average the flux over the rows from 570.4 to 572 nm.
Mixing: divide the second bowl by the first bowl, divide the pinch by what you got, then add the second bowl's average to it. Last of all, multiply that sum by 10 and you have 415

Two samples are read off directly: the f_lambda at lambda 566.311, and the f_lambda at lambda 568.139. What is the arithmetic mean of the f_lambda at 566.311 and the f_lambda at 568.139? 19.5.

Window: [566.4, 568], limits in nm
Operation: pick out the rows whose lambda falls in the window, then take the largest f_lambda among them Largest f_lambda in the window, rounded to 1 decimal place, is 23.4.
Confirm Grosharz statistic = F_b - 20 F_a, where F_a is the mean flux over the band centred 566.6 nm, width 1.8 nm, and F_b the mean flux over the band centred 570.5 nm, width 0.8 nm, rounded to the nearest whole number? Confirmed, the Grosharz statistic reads -397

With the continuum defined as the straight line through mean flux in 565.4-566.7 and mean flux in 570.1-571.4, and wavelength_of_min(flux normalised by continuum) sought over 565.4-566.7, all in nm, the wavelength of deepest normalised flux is 565.529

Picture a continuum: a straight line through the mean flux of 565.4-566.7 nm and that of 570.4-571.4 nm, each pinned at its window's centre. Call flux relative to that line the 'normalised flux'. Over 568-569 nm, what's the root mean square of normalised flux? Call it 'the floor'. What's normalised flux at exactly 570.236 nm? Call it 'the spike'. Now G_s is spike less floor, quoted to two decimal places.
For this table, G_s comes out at 0.16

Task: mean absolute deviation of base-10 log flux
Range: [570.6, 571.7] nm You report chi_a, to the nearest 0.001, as 0.021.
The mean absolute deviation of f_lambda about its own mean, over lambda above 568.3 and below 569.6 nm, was 1.55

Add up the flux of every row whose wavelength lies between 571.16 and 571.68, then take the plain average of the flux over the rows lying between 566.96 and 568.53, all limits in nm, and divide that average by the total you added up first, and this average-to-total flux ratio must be 0.48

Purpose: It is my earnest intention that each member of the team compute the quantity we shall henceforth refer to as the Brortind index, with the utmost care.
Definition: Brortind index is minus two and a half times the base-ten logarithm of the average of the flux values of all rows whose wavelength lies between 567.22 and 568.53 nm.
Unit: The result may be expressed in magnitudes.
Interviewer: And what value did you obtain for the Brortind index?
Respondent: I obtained -3.29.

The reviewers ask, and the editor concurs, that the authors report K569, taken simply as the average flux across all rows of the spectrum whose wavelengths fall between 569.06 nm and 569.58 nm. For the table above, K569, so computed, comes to 21.9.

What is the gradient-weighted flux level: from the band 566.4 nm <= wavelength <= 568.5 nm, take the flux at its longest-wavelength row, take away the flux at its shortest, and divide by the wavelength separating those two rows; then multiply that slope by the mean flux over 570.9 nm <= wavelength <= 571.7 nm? -39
